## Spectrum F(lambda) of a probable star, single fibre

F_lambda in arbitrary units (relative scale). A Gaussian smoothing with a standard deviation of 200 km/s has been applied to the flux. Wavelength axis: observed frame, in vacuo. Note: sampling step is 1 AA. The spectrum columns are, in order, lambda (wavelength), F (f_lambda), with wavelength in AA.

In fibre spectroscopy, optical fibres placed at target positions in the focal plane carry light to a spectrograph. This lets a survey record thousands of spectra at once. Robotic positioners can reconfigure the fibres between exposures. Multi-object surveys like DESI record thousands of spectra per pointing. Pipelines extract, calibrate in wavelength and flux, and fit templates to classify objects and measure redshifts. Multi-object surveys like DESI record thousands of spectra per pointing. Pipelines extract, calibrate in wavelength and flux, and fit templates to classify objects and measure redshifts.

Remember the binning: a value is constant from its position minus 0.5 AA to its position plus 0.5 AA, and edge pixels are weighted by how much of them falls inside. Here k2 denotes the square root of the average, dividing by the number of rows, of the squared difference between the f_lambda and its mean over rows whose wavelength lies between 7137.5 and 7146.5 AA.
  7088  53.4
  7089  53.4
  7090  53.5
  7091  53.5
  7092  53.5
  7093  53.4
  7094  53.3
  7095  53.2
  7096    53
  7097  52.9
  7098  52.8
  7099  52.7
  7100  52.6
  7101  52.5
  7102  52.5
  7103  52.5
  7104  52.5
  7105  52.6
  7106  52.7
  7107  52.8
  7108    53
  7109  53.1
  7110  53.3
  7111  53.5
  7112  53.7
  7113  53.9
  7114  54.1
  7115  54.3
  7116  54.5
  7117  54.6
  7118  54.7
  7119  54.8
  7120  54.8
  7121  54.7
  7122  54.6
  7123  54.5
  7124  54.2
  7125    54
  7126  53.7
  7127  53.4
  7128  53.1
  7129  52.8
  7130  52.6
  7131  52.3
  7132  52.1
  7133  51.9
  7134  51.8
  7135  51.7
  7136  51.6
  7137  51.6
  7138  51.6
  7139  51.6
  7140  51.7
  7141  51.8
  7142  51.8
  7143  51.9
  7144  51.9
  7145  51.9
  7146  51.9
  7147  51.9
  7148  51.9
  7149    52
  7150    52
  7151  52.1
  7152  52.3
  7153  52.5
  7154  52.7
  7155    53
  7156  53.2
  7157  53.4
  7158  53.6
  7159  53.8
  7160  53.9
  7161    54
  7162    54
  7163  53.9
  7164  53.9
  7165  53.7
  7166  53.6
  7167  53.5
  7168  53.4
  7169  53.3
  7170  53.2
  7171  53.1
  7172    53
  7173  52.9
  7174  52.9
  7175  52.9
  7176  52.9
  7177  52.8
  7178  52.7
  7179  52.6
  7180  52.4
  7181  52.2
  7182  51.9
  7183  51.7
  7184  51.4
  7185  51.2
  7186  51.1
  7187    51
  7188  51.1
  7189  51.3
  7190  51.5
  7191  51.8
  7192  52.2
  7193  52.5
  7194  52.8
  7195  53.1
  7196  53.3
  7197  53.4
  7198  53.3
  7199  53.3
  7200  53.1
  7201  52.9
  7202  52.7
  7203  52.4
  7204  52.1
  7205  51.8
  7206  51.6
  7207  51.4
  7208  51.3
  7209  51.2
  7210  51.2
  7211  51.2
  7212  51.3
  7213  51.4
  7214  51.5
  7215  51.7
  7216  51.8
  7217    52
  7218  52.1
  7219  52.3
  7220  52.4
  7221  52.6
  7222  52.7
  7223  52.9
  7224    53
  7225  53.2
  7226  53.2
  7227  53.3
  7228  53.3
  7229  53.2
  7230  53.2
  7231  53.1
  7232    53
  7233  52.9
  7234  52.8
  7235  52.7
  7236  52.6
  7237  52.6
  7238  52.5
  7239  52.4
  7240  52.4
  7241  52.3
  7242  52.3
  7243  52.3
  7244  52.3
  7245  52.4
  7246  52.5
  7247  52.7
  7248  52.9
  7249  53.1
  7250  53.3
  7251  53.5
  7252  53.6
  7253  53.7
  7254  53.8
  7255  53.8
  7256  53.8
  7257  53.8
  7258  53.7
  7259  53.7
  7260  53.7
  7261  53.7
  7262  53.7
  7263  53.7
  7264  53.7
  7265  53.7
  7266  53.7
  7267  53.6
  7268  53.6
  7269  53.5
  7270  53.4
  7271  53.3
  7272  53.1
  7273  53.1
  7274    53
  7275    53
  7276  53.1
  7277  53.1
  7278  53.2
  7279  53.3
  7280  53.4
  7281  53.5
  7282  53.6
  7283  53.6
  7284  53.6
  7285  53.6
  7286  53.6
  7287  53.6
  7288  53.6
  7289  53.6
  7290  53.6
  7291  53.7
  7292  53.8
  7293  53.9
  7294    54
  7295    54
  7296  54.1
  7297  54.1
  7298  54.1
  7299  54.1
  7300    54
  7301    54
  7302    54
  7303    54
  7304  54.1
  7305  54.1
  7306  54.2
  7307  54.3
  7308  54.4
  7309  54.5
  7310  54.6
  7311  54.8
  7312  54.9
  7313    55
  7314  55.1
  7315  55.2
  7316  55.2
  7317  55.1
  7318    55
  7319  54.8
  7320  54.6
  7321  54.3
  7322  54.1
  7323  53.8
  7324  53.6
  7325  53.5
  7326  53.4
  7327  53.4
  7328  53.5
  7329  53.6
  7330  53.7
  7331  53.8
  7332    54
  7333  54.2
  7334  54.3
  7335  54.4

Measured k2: 0.12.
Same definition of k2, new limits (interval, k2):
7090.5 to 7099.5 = 0.29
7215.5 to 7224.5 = 0.39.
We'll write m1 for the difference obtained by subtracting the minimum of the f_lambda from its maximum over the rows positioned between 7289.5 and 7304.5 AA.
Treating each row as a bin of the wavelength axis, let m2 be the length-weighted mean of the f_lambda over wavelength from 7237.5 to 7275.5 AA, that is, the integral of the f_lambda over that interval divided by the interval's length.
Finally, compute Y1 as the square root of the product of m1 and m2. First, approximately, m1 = 0.5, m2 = 53.2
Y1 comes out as 5.2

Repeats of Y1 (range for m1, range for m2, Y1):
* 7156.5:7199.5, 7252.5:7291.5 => 12.7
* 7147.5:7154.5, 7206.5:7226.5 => 6.5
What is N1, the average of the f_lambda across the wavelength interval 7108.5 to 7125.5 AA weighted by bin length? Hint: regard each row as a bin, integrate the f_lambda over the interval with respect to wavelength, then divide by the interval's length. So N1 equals 54.2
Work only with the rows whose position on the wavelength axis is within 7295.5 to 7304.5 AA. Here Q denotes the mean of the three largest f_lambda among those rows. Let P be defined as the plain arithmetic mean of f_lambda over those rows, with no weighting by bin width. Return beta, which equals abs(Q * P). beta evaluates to 2924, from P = 54.1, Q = 54.1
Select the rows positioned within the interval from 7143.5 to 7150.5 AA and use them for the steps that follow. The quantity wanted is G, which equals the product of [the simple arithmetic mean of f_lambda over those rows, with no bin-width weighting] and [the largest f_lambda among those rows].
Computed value 2700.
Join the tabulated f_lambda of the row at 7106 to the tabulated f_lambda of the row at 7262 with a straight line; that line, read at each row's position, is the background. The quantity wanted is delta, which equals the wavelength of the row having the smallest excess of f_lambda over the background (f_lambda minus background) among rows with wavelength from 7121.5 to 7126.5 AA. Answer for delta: 7126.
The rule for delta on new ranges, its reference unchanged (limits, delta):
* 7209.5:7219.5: 7211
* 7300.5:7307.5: 7303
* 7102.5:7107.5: 7104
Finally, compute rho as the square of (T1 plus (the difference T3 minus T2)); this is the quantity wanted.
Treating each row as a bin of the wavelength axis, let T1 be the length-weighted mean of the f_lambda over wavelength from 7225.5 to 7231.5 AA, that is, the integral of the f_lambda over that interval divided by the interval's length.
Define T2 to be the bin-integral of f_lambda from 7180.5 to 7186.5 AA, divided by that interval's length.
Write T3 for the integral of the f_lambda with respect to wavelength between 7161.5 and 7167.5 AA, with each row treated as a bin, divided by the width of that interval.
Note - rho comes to 3069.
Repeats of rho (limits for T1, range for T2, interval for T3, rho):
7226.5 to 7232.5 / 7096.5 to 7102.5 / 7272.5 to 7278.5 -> 2873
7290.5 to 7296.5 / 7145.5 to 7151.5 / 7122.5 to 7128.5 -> 3110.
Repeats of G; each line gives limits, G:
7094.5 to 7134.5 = 2923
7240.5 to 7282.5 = 2867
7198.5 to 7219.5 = 2767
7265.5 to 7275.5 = 2864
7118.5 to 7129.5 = 2962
